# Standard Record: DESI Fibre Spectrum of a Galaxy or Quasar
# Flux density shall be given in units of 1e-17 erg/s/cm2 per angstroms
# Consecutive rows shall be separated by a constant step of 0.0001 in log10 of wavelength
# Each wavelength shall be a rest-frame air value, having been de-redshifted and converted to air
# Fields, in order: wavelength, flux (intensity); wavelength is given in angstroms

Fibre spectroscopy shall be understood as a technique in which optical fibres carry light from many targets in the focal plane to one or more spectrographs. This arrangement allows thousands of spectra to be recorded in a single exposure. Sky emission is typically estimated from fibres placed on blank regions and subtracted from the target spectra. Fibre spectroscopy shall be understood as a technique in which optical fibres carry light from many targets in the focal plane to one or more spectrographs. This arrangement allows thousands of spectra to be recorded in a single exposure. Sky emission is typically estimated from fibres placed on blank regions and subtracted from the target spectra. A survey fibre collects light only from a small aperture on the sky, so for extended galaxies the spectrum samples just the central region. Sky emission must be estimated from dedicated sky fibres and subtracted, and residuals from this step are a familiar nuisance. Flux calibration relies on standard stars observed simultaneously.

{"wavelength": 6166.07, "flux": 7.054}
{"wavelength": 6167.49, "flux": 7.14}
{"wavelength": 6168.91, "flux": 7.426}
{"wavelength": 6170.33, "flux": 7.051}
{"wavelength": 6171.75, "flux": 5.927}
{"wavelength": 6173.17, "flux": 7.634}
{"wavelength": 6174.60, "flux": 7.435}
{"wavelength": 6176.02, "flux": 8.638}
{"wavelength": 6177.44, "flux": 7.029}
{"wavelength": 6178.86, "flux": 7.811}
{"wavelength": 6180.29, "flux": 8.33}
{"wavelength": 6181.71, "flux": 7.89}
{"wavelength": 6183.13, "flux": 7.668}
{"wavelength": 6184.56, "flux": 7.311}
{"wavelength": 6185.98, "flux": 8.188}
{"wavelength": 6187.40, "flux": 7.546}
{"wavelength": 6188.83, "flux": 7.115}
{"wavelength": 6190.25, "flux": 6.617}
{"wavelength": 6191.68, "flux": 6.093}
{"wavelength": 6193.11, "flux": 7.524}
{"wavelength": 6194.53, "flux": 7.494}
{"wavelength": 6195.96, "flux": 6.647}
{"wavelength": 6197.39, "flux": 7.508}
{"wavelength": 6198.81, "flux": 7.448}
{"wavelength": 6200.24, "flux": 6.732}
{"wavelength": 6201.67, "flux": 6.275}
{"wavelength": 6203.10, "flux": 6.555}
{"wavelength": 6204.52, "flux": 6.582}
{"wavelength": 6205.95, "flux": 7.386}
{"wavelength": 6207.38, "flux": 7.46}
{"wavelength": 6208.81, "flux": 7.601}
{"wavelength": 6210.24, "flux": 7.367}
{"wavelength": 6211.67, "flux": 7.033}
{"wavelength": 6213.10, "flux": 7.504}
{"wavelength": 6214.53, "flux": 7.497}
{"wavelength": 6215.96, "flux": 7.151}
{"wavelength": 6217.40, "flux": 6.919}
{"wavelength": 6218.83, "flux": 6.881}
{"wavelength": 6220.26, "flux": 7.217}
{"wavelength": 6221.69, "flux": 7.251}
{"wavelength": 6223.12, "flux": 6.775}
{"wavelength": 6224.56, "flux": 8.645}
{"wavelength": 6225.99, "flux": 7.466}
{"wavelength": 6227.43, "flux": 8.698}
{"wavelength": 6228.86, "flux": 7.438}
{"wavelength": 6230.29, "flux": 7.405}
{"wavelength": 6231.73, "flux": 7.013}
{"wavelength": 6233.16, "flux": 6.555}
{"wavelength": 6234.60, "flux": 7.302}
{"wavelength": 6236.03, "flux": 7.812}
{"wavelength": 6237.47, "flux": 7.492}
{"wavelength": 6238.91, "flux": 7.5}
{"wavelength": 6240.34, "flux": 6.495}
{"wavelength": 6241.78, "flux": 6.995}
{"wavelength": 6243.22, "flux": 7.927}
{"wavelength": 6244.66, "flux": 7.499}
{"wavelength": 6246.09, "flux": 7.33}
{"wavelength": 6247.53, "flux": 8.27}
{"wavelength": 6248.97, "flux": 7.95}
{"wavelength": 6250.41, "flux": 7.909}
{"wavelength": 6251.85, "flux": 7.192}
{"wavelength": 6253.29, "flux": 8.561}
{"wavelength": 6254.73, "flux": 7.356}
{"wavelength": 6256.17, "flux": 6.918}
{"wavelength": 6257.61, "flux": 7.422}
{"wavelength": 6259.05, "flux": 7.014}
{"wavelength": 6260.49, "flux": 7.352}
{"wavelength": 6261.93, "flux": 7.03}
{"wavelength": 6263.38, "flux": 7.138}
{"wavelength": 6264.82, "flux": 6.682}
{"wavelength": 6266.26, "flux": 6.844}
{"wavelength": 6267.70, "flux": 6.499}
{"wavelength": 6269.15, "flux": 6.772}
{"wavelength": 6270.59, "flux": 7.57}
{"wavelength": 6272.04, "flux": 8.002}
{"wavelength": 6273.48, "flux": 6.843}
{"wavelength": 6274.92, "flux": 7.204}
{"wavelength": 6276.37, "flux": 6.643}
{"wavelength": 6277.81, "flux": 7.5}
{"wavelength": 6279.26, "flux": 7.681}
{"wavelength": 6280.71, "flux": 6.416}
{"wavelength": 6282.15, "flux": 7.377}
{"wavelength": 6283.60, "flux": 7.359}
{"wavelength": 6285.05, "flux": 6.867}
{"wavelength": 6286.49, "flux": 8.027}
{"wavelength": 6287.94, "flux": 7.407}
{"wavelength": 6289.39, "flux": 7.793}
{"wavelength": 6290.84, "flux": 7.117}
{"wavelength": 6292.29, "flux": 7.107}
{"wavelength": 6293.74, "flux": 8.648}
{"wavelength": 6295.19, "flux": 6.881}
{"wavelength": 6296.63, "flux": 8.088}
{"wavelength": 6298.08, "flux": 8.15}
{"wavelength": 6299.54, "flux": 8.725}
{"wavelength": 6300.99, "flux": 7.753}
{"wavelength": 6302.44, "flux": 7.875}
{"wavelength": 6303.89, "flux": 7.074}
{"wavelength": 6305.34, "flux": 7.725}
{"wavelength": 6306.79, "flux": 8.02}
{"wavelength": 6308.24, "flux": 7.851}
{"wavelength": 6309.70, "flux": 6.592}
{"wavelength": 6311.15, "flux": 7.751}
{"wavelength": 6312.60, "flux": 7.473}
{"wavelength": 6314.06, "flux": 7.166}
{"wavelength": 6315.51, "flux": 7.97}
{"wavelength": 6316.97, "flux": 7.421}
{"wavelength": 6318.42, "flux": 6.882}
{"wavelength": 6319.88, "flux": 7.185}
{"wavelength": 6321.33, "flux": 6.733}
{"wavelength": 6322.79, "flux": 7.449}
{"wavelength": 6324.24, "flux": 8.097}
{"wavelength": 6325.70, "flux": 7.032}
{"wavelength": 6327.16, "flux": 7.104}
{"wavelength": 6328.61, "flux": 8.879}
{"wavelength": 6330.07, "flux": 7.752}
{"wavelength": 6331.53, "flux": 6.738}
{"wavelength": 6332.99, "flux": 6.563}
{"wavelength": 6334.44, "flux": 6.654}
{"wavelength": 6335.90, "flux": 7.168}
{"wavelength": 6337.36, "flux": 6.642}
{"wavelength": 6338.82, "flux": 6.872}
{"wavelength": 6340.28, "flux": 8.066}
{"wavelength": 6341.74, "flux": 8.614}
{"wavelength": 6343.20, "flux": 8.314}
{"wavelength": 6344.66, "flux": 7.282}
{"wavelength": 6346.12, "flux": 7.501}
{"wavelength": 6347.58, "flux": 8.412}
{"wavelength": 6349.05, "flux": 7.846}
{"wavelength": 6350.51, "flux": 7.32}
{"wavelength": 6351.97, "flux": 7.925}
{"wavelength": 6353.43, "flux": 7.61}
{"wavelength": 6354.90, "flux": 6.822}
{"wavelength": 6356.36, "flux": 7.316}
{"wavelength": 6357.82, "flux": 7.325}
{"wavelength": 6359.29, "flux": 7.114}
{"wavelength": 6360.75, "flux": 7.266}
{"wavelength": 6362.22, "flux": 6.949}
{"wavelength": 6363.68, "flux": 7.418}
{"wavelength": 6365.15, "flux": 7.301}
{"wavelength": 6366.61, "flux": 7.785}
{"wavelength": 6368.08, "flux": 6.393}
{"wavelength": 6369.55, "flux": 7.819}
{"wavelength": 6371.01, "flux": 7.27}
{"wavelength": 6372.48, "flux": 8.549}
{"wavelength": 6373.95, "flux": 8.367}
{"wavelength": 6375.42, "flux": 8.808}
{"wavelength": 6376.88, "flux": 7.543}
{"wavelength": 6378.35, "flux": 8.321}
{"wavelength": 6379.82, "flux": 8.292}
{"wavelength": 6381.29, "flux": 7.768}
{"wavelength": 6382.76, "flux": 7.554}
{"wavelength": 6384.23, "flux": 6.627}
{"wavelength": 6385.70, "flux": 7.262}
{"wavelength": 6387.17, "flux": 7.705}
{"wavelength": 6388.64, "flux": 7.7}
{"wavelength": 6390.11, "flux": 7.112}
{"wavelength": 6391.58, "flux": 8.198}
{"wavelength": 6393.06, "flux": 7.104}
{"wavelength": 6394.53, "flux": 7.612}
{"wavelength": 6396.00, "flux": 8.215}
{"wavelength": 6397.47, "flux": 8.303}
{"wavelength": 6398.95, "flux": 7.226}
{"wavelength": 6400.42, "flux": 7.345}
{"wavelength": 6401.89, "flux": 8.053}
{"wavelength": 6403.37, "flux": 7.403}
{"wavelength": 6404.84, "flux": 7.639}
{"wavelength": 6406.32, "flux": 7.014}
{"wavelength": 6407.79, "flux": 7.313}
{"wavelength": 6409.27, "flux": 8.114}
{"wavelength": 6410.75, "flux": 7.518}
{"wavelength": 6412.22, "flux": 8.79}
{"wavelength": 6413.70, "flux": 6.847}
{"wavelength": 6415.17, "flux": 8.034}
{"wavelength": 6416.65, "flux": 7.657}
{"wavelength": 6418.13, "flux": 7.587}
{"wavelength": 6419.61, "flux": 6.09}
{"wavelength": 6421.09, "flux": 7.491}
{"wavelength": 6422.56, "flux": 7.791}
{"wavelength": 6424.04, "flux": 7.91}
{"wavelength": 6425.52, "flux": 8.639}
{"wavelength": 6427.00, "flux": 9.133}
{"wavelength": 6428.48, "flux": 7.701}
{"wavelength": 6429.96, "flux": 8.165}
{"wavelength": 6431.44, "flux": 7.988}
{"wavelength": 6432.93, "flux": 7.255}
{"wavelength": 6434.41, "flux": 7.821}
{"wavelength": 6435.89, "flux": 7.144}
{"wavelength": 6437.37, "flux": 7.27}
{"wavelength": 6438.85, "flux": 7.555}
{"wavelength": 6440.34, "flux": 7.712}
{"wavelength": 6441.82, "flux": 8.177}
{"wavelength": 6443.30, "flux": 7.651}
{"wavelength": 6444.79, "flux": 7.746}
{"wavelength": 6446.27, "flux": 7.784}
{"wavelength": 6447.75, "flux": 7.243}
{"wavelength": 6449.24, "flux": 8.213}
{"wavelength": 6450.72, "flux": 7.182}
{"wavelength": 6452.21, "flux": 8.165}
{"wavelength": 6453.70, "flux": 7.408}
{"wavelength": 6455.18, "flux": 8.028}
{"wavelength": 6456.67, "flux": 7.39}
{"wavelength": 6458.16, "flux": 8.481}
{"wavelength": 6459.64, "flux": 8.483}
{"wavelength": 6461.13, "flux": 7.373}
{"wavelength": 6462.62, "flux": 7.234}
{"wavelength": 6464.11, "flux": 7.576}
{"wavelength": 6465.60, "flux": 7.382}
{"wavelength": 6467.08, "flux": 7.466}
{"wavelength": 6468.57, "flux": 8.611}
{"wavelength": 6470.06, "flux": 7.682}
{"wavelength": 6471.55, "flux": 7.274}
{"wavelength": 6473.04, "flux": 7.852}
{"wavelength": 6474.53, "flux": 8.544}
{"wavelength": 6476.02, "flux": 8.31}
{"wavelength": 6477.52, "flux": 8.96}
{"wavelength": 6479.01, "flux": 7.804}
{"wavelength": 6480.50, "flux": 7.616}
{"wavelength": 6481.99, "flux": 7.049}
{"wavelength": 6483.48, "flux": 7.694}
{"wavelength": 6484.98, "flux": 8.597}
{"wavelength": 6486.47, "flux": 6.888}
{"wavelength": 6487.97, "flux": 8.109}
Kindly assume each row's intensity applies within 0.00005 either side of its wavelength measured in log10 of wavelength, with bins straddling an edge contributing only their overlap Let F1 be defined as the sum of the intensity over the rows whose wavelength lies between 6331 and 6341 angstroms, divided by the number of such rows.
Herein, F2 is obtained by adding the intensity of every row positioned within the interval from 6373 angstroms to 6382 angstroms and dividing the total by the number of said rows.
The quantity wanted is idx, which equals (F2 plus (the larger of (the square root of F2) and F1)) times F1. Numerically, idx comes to 105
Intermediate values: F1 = 6.96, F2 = 8.2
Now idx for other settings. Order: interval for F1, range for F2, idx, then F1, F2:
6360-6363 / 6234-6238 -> 104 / 7.11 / 7.5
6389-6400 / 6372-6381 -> 123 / 7.68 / 8.3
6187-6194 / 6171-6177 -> 100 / 6.98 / 7.4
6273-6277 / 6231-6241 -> 97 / 6.90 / 7.2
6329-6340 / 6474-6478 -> 107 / 6.91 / 8.6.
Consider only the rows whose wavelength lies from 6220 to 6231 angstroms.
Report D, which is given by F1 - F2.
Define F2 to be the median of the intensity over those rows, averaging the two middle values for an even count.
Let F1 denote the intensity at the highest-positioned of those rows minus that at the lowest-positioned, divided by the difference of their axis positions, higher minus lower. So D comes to -7.40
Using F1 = 0.02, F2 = 7.42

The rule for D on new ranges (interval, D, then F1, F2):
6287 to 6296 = -7.33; -0.07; 7.26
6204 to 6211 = -7.25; 0.14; 7.39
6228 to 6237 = -7.30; 0.05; 7.35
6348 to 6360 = -7.39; -0.07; 7.32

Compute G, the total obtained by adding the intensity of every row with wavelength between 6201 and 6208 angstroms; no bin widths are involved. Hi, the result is 34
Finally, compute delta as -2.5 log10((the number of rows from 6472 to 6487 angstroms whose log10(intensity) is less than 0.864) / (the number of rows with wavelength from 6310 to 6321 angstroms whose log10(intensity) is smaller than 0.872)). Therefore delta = 0.8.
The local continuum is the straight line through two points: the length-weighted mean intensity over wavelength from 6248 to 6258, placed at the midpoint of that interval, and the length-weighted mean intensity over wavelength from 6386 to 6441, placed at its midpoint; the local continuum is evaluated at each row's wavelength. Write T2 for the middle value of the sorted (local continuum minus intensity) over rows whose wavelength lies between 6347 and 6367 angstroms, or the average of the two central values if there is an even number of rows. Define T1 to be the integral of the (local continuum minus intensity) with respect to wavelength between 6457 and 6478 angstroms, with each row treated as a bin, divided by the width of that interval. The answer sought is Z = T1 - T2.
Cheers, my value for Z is -0.57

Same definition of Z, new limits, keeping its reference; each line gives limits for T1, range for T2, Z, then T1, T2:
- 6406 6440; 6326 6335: -0.75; -0.02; 0.73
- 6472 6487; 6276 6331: -0.43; -0.24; 0.19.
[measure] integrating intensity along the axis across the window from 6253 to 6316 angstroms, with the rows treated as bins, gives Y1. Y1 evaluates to 467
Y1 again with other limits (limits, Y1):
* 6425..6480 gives 431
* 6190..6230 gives 289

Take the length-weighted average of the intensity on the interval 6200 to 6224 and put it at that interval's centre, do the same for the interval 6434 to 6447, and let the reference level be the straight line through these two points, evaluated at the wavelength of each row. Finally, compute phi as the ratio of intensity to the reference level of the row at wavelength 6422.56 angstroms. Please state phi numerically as 1.02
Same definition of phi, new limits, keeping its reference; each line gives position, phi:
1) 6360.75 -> 0.97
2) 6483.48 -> 0.99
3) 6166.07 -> 1.01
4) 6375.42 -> 1.18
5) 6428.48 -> 1.01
